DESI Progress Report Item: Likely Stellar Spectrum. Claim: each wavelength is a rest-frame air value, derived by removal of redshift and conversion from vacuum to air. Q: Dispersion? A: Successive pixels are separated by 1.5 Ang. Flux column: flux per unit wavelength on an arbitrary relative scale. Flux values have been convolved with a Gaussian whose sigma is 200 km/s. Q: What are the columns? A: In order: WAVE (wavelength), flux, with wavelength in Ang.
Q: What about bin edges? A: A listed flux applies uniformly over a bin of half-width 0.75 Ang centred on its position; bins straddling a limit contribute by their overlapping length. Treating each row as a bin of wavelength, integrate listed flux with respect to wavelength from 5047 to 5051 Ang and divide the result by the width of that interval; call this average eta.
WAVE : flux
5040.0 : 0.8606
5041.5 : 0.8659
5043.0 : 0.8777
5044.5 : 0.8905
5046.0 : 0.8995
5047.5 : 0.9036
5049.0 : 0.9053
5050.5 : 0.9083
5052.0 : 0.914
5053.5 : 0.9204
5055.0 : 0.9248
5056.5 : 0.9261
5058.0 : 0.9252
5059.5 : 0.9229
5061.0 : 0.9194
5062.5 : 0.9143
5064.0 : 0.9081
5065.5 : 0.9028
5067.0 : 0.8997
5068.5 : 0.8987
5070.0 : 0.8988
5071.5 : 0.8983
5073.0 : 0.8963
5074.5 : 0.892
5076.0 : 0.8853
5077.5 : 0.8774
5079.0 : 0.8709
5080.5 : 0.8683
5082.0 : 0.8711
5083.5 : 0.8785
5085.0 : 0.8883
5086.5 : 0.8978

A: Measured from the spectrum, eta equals 0.906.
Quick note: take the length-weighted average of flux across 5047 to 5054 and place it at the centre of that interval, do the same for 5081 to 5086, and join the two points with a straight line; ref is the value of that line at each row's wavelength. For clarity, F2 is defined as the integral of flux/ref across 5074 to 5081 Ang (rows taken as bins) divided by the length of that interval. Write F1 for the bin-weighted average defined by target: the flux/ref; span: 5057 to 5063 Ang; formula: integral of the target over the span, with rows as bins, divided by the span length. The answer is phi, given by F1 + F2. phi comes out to 2.01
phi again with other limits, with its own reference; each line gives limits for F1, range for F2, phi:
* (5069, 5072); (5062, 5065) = 2.02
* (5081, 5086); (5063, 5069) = 2.01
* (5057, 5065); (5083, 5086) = 2.03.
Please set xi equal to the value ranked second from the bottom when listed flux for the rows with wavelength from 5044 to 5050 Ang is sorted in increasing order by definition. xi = 0.8995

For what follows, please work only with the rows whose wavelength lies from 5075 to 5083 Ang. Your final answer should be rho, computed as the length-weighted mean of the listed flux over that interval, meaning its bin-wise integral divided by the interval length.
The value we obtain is 0.88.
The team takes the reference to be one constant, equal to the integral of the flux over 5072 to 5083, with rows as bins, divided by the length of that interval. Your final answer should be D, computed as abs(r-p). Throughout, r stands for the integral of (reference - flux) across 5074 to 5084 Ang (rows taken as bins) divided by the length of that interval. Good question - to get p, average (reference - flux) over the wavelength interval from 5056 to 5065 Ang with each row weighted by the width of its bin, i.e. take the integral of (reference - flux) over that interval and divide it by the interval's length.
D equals 0.041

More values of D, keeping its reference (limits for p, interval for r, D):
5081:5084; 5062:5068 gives 0.032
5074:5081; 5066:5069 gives 0.021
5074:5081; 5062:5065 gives 0.032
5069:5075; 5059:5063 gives 0.022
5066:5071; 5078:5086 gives 0.023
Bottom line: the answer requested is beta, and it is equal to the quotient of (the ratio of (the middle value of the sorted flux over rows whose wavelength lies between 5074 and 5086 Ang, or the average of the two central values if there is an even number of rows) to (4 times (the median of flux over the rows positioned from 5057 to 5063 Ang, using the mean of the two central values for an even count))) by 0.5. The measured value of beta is 0.477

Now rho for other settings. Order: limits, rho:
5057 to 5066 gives 0.92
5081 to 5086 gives 0.88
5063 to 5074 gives 0.90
